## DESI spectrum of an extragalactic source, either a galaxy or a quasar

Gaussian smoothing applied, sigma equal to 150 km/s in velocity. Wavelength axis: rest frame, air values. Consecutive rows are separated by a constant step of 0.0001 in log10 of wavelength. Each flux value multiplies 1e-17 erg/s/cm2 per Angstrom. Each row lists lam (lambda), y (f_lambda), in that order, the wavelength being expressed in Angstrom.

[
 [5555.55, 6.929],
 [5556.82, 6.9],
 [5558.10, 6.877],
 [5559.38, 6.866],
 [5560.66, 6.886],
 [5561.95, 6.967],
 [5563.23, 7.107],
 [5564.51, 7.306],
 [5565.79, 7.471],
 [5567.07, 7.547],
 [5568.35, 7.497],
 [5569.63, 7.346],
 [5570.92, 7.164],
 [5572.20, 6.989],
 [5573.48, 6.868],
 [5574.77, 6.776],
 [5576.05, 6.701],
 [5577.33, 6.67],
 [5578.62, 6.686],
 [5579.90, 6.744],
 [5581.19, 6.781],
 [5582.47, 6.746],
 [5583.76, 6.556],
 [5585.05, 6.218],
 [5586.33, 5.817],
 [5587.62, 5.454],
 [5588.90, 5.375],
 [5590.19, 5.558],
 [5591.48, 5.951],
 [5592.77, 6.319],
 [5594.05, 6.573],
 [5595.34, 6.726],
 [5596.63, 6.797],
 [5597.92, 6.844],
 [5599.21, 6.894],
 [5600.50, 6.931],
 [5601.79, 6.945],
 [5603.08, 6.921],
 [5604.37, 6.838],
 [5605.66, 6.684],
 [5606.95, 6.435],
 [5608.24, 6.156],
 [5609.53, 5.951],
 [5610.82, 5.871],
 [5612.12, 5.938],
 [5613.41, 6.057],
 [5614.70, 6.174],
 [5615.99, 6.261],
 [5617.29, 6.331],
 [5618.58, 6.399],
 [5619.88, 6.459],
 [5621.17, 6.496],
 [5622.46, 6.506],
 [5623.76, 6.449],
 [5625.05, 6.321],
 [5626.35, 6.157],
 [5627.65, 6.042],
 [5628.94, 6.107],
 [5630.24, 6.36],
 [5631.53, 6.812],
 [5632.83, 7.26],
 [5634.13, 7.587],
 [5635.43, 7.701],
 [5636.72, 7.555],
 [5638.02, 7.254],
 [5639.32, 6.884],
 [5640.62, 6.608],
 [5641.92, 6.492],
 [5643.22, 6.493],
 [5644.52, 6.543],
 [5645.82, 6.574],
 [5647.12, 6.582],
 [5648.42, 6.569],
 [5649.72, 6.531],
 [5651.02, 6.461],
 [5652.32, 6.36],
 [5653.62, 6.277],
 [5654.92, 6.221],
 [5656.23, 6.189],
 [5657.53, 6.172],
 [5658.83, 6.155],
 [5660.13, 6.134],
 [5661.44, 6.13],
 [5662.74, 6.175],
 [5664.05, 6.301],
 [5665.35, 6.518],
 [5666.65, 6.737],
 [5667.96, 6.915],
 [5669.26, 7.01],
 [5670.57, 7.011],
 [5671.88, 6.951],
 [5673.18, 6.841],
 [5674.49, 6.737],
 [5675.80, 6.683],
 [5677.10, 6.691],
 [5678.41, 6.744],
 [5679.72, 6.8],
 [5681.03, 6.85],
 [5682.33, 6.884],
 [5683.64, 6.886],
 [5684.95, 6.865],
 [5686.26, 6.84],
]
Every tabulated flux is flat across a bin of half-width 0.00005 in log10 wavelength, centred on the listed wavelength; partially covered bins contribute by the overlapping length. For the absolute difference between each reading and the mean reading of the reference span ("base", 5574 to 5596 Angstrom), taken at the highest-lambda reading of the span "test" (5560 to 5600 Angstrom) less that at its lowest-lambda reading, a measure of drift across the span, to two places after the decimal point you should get 0.01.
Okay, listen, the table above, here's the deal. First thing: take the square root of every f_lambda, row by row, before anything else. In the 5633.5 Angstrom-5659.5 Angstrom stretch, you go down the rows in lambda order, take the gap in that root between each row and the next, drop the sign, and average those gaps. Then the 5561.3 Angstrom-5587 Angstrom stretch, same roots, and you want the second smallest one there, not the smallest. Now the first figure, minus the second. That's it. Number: -2.48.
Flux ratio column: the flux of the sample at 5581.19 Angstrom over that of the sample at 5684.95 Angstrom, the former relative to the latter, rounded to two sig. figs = 0.99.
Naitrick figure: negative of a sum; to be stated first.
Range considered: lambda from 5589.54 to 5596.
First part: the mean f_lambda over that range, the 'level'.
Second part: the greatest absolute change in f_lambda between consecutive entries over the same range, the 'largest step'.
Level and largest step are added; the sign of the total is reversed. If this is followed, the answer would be -6.6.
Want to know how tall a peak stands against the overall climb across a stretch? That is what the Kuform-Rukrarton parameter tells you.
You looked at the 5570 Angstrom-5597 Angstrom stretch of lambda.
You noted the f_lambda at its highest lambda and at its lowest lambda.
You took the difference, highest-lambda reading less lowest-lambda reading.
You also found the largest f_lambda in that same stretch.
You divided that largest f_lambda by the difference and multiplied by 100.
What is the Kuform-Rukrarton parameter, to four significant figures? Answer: -1952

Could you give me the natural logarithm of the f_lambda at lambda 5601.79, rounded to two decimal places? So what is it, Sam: 1.94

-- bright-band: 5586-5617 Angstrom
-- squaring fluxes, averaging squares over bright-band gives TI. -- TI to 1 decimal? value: 40.1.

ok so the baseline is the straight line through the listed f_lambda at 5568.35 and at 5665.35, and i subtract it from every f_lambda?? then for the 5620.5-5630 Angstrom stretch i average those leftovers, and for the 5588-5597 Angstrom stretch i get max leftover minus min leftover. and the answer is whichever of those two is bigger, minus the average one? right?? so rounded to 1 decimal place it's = 2.1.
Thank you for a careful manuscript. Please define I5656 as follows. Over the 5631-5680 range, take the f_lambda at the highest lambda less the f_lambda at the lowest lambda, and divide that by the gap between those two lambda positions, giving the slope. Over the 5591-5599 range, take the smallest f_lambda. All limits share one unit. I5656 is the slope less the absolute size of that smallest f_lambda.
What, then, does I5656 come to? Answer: -6.0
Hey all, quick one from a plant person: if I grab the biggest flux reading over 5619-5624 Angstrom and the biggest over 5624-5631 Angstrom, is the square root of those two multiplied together 6.4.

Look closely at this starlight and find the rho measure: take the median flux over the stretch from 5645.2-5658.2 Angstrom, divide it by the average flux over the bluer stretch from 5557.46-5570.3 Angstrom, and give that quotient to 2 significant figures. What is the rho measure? 0.89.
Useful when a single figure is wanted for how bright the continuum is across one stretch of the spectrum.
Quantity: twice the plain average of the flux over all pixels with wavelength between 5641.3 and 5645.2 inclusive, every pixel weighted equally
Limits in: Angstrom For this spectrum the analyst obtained 13.0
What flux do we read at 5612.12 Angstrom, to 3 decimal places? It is 5.938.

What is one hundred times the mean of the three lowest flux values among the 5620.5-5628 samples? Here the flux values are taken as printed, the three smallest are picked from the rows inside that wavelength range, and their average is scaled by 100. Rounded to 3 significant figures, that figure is 617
